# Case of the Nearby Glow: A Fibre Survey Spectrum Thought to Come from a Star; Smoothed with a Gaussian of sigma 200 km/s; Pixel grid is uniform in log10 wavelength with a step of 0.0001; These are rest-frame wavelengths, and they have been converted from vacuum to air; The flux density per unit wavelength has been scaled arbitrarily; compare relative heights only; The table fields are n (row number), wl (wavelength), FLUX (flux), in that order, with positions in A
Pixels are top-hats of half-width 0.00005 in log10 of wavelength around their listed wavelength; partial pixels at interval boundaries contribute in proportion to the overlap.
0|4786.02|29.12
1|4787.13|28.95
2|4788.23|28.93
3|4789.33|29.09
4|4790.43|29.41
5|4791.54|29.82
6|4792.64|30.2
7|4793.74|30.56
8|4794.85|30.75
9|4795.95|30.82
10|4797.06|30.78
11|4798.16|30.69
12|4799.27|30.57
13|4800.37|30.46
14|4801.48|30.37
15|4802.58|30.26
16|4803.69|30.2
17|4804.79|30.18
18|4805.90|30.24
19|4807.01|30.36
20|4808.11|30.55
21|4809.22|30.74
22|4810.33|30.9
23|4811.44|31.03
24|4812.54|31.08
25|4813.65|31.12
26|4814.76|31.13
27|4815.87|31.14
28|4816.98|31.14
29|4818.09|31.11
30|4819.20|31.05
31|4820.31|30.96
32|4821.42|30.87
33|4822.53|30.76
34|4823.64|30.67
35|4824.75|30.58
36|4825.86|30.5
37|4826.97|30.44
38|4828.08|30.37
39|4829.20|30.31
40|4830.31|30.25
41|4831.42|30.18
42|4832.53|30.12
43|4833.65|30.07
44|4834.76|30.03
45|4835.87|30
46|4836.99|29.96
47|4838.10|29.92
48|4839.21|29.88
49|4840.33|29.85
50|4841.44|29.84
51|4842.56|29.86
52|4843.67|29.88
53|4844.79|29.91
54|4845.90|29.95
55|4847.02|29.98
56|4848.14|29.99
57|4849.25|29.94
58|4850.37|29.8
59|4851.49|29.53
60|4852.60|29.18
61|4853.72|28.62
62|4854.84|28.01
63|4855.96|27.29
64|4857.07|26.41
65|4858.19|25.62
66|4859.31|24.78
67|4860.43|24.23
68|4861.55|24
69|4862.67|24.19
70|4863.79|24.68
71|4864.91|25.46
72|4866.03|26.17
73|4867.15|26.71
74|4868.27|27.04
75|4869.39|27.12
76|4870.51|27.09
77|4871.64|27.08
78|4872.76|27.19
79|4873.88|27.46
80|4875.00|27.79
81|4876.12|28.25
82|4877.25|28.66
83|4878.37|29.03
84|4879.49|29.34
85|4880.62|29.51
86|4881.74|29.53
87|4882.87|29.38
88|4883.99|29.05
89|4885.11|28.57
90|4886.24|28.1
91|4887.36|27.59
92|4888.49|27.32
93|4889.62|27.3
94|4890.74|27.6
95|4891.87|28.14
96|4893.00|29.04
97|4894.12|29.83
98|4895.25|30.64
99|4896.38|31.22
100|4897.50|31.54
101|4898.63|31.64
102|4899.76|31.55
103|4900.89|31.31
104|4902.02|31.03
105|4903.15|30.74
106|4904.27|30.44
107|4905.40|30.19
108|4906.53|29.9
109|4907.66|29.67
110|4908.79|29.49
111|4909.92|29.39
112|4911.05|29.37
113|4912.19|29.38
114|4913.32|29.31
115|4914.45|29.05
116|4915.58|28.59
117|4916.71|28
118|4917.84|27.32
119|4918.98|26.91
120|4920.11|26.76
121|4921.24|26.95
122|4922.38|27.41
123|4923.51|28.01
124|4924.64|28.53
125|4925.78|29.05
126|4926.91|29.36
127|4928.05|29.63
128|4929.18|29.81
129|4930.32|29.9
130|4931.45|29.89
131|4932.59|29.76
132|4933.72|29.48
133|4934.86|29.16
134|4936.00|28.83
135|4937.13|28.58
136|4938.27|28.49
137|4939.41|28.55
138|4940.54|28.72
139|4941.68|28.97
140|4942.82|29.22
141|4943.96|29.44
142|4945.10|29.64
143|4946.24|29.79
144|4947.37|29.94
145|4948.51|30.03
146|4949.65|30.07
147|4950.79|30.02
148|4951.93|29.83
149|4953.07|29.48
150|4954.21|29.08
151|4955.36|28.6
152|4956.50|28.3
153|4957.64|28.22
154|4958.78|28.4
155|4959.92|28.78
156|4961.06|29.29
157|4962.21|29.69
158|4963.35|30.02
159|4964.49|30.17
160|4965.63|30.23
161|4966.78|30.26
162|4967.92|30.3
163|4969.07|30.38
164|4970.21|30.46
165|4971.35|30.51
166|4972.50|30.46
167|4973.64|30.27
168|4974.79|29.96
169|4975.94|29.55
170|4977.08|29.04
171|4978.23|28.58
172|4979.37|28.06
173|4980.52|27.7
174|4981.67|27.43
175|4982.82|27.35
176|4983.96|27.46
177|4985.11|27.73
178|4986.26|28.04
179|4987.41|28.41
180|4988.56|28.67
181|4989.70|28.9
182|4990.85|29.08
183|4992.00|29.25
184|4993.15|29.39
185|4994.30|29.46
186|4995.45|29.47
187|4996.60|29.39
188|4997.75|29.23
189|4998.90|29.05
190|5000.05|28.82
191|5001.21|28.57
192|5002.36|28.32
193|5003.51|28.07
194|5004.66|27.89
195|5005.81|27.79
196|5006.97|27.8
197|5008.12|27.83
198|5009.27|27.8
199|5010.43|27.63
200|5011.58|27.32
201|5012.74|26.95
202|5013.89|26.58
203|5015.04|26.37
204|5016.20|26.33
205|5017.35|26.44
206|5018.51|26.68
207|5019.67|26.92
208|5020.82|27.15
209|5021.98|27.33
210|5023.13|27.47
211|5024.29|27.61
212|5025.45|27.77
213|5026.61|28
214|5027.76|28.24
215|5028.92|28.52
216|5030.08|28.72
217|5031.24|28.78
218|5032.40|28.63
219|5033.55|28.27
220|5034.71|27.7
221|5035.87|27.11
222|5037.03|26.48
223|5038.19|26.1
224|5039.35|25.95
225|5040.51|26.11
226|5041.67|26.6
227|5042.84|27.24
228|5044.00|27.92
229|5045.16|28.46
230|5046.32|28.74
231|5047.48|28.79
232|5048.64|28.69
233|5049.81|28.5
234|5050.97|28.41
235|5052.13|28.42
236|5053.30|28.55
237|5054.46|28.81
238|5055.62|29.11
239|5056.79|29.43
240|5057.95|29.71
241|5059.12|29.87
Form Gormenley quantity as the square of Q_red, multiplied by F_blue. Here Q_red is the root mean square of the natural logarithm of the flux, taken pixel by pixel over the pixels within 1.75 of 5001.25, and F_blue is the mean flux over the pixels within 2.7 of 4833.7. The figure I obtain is 338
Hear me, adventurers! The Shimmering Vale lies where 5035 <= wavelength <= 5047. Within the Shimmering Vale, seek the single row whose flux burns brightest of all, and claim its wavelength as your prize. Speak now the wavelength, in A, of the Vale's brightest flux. 5046.32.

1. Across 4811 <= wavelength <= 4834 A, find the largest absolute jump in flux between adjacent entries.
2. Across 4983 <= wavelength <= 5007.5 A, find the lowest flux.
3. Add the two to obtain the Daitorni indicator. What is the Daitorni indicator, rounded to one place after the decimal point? 27.6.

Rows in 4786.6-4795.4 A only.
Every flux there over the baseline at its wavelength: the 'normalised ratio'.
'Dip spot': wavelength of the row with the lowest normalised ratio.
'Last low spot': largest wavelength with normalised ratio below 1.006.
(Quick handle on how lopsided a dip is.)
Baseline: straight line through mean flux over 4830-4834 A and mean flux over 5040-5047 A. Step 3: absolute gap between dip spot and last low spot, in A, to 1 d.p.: 6.6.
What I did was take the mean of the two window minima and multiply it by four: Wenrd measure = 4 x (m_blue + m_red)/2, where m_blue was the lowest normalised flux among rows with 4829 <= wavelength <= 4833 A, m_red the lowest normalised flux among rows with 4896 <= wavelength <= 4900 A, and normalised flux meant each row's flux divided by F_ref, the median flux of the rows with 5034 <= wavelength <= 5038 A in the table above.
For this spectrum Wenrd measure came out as 4.53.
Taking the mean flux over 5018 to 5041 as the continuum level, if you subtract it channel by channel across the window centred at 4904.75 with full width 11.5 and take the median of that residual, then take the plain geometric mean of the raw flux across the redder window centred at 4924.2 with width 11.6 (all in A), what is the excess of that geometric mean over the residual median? 25.4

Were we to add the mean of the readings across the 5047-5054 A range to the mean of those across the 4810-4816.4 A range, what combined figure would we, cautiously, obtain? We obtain 60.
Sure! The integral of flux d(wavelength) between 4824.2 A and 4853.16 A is 869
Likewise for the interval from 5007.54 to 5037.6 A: 826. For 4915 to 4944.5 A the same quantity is 846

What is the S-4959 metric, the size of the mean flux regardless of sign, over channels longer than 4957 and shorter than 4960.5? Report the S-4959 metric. 28.5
